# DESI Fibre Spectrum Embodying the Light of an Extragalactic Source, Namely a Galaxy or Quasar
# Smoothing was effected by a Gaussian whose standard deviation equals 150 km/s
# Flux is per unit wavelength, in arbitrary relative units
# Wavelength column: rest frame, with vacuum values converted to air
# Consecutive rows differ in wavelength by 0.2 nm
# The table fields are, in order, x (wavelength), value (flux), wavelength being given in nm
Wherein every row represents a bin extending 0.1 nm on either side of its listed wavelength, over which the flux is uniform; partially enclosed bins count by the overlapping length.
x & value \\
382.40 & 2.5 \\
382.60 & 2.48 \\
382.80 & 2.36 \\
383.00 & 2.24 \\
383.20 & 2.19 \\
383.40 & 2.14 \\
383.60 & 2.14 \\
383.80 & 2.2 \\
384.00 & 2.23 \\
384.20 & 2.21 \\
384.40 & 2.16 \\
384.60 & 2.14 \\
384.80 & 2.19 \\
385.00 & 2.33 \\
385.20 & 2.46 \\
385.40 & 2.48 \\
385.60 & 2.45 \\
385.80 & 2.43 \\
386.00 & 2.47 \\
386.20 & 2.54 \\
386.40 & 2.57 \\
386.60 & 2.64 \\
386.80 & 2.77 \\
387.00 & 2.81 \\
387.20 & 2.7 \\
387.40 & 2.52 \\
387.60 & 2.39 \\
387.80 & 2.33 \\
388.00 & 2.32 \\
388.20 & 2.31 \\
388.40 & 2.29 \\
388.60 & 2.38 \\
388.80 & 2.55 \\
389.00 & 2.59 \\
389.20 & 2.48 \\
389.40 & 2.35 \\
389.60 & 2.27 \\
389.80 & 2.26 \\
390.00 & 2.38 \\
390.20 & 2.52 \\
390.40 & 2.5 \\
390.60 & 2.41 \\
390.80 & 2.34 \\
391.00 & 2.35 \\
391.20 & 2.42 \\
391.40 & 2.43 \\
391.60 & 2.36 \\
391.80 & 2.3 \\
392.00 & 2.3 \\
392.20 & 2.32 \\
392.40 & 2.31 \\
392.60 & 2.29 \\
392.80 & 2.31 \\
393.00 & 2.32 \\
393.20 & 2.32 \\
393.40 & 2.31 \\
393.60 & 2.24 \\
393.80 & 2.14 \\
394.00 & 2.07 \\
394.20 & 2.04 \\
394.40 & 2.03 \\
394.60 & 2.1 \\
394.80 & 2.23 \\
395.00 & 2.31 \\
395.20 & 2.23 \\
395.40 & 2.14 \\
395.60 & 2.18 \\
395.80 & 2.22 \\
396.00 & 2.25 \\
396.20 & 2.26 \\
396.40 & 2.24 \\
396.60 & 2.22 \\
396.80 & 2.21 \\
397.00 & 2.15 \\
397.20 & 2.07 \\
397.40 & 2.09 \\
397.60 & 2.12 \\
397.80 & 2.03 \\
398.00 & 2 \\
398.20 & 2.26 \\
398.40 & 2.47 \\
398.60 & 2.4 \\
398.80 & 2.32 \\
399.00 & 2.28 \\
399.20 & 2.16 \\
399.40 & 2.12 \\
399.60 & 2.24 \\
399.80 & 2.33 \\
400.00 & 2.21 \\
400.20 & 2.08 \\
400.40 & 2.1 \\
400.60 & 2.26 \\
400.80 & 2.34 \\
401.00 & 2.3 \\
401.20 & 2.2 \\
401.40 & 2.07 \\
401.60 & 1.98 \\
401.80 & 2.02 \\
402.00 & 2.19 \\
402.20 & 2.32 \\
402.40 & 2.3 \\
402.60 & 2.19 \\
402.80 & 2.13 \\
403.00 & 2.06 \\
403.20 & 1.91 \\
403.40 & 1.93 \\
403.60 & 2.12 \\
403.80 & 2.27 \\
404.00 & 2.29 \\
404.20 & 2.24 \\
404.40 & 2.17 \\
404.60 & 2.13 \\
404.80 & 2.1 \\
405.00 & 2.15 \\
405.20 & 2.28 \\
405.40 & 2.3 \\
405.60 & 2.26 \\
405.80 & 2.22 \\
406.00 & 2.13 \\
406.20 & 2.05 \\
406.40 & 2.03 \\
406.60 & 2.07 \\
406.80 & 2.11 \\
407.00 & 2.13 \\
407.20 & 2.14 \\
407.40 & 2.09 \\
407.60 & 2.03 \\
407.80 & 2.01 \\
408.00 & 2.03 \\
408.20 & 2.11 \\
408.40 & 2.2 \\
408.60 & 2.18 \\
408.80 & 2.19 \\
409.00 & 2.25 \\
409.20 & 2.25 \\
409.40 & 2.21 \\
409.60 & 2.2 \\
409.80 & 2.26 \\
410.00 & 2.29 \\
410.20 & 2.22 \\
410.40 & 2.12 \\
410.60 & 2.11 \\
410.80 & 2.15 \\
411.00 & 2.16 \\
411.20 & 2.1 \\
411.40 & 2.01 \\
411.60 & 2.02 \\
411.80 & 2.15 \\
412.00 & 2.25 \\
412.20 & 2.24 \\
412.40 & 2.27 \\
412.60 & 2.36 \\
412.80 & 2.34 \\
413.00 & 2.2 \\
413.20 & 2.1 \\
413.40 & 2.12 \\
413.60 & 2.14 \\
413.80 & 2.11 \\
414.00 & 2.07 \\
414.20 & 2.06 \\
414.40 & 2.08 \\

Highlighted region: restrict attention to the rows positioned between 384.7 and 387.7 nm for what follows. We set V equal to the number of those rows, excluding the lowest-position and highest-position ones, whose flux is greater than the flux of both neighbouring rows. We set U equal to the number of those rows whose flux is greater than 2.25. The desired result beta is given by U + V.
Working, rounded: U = 14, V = 2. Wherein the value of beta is 16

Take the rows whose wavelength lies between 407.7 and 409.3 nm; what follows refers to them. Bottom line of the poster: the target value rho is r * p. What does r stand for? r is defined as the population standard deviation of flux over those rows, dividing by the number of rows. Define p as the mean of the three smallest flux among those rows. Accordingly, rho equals 0.178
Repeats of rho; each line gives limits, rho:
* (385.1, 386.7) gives 0.165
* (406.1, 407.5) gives 0.078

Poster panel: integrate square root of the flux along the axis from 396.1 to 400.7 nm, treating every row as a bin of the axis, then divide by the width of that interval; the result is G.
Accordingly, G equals 1.48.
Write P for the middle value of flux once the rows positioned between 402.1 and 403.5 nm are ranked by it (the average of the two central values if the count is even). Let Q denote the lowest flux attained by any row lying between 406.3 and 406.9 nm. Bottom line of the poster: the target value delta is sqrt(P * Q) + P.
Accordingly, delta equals 4.209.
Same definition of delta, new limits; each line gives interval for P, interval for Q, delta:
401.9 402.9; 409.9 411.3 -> 4.335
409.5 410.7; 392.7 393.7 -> 4.435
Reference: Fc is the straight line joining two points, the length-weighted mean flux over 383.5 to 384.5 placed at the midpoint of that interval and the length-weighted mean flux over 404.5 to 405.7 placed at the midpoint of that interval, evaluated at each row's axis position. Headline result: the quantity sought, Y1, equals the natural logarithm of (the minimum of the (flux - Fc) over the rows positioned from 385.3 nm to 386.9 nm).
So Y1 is -1.4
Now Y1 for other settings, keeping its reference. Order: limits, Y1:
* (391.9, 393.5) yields -2.3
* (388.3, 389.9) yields -2.7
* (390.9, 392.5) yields -2.2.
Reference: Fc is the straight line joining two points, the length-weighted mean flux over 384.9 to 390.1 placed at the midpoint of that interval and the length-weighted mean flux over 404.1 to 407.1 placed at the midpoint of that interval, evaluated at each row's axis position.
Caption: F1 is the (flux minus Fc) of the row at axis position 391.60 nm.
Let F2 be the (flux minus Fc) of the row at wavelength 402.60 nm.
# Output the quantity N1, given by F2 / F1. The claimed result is 0.5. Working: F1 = -0.03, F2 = -0.02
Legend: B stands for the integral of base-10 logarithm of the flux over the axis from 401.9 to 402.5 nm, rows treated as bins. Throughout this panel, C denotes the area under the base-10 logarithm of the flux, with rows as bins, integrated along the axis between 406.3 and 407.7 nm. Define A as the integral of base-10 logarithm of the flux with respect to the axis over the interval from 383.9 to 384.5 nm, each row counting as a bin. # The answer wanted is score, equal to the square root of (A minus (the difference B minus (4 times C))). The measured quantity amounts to 1.33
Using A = 0.21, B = 0.21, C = 0.45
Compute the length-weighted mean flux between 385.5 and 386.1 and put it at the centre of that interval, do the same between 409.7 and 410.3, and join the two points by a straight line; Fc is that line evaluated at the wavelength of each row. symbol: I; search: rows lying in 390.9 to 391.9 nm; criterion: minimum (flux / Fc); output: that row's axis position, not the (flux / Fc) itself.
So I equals 391.80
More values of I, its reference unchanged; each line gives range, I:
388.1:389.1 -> 388.40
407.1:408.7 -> 407.80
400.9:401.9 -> 401.60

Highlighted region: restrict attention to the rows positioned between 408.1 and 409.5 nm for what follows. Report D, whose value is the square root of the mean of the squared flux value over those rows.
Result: 2.20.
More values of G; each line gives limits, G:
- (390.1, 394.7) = 1.51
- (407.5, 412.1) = 1.47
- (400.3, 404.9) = 1.47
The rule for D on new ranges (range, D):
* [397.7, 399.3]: 2.25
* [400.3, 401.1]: 2.25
